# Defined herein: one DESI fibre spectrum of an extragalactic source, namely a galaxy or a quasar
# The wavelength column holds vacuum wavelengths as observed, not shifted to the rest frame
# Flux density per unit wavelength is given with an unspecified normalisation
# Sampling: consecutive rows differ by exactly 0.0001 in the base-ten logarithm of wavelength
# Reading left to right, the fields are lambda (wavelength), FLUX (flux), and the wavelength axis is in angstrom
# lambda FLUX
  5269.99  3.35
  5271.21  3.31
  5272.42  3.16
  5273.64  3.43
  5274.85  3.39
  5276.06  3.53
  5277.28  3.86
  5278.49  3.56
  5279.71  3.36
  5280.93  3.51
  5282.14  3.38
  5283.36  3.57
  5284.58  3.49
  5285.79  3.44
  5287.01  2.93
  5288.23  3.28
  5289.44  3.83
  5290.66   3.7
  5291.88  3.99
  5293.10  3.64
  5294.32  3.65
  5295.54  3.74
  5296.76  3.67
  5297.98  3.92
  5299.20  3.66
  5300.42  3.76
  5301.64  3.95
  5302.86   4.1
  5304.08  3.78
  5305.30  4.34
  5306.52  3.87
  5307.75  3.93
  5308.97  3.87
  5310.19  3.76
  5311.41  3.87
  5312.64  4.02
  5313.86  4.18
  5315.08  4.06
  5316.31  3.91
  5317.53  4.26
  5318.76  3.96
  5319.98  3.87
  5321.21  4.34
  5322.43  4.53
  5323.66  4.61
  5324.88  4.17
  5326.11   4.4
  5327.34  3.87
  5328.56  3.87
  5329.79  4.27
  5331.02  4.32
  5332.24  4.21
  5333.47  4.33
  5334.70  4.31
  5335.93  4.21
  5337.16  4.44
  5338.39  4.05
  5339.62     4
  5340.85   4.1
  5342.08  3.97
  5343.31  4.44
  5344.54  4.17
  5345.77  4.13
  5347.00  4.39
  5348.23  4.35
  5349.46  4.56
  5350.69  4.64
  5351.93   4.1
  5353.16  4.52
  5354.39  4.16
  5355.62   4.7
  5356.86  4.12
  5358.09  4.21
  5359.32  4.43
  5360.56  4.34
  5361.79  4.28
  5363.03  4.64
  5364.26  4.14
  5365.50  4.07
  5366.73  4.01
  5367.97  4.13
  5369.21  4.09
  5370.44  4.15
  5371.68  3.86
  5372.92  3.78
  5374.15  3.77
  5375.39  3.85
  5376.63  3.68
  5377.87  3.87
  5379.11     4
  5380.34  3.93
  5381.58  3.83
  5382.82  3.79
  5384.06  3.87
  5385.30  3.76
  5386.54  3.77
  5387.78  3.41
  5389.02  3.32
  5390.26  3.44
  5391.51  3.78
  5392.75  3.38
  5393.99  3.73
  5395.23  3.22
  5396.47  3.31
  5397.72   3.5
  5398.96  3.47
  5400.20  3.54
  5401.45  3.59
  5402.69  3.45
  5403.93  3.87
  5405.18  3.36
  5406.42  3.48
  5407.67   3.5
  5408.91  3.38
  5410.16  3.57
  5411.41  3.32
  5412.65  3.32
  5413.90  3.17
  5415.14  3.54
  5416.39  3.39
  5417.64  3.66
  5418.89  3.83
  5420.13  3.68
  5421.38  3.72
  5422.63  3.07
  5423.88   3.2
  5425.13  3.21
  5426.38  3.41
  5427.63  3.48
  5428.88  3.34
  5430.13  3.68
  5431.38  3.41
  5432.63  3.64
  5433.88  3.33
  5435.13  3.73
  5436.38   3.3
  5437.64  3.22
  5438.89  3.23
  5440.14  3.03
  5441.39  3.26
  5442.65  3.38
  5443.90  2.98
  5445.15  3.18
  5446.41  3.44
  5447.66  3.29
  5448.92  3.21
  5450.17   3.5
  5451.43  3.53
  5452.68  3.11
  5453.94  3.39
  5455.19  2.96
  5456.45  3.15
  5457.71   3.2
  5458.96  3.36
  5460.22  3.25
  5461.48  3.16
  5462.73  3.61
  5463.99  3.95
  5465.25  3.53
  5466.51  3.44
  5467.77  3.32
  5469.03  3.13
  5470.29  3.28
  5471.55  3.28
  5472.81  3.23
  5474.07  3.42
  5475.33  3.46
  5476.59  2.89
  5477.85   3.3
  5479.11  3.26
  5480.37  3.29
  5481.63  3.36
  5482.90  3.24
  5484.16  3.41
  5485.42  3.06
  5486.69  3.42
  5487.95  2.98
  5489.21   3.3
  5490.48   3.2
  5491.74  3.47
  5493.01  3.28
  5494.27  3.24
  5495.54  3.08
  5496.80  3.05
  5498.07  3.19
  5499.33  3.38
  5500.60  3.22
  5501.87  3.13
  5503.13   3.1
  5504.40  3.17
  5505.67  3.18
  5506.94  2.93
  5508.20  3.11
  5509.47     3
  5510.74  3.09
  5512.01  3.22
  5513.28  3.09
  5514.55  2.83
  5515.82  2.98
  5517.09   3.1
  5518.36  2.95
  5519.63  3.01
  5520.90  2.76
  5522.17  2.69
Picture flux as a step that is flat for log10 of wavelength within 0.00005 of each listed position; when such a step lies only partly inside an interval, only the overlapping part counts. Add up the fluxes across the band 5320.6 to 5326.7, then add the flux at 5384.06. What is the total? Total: 25.9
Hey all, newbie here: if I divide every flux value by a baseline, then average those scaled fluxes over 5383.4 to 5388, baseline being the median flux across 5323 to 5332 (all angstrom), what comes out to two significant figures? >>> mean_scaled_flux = 0.87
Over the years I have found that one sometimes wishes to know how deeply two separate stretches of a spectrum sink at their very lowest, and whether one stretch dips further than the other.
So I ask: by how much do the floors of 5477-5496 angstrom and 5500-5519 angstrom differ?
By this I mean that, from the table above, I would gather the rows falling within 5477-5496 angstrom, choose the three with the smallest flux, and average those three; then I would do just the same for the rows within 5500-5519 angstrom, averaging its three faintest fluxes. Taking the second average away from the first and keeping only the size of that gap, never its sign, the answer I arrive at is 0.14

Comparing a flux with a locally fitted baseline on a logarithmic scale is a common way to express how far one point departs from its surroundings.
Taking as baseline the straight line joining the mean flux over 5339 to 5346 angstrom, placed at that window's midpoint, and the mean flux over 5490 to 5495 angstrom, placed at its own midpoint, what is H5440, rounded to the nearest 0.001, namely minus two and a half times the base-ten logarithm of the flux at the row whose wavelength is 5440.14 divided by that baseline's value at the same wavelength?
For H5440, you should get 0.184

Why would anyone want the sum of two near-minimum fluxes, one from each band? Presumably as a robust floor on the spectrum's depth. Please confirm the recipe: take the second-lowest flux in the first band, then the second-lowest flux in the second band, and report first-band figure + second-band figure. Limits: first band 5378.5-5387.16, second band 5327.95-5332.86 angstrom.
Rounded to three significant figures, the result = 7.98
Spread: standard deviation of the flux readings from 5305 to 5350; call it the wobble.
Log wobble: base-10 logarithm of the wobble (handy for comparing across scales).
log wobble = -0.64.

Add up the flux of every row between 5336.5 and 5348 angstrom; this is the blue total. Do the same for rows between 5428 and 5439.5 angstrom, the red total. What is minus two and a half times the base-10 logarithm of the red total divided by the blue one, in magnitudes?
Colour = 0.22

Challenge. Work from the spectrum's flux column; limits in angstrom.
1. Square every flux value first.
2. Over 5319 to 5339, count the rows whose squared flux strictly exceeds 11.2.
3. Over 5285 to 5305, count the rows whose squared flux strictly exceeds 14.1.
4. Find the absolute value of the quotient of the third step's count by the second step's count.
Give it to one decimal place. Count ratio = 0.4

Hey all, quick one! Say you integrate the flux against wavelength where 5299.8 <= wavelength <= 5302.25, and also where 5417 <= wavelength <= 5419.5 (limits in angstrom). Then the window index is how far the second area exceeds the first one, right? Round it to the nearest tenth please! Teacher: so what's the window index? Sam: -0.1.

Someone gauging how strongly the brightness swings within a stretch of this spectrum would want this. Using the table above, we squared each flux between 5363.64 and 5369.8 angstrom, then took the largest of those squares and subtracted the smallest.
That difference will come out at 1.1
